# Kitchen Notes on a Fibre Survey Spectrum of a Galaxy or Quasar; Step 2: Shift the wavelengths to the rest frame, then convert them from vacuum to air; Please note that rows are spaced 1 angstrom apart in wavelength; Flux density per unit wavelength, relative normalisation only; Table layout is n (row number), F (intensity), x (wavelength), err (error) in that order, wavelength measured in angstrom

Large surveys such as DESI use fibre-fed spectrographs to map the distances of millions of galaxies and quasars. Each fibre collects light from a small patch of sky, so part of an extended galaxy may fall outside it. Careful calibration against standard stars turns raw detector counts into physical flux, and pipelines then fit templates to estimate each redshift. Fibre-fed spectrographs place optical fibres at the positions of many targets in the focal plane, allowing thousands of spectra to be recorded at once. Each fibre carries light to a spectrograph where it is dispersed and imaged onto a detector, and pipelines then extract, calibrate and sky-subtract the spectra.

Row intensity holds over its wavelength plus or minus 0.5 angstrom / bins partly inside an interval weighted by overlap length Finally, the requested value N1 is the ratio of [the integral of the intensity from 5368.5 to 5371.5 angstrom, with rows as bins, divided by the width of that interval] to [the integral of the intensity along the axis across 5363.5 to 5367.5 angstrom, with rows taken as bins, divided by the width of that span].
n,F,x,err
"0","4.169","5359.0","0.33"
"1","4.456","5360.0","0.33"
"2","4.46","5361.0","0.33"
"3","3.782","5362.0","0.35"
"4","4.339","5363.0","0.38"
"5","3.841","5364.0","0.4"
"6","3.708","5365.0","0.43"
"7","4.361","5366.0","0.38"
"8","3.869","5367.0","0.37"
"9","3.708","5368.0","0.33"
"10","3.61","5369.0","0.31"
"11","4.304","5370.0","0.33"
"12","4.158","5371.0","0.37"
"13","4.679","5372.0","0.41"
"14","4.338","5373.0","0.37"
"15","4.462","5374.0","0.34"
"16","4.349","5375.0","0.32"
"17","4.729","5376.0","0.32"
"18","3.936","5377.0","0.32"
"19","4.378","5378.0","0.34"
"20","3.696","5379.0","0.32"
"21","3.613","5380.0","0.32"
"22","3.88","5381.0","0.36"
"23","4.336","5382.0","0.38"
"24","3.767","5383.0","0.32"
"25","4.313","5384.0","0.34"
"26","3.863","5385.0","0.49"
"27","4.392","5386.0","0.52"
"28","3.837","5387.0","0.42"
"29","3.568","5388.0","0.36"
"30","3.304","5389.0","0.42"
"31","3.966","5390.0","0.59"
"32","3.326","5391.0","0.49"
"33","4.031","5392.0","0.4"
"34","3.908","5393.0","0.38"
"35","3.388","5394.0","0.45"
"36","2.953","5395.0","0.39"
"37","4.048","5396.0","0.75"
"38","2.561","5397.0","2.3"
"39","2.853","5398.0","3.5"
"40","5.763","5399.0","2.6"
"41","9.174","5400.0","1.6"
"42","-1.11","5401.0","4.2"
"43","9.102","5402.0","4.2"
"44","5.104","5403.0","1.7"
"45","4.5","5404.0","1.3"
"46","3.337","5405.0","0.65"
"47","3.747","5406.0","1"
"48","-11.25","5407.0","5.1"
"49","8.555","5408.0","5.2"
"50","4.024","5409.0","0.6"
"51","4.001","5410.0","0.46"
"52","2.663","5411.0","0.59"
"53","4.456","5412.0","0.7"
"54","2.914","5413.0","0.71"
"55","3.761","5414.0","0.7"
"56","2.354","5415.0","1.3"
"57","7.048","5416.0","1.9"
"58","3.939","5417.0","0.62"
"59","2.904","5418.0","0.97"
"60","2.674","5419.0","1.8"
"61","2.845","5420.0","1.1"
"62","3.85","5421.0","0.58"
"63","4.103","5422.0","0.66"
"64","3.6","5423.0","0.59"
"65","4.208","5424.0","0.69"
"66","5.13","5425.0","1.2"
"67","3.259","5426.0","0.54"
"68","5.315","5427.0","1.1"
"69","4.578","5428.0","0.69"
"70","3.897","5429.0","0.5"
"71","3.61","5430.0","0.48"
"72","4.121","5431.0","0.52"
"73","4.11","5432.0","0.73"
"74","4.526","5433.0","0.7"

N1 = 1.02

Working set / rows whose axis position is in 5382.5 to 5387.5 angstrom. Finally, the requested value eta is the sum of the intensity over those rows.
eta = 20.2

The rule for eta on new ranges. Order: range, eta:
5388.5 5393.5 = 18.5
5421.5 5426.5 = 20.3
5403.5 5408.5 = 8.9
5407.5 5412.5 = 23.7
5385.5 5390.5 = 19.1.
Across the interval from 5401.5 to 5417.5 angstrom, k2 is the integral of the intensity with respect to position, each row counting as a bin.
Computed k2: 58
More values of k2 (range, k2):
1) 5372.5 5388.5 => 65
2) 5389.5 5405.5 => 67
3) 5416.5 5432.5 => 62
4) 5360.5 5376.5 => 67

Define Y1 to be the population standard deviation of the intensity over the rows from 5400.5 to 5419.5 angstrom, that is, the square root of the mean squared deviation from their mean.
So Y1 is 4.1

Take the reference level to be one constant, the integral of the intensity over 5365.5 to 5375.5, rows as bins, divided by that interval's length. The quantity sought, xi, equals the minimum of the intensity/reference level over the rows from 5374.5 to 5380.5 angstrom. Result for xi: 0.86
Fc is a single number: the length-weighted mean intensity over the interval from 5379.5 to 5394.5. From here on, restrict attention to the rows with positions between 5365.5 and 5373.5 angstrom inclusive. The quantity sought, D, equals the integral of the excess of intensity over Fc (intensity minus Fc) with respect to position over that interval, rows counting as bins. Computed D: 2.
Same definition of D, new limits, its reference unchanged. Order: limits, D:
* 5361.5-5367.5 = 1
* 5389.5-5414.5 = -6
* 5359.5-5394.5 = 7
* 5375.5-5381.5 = 1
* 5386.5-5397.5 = -3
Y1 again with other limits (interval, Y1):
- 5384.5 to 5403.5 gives 2.2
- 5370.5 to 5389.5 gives 0.4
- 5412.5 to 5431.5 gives 1.1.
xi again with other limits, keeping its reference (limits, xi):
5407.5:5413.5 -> 0.64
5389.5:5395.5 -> 0.71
